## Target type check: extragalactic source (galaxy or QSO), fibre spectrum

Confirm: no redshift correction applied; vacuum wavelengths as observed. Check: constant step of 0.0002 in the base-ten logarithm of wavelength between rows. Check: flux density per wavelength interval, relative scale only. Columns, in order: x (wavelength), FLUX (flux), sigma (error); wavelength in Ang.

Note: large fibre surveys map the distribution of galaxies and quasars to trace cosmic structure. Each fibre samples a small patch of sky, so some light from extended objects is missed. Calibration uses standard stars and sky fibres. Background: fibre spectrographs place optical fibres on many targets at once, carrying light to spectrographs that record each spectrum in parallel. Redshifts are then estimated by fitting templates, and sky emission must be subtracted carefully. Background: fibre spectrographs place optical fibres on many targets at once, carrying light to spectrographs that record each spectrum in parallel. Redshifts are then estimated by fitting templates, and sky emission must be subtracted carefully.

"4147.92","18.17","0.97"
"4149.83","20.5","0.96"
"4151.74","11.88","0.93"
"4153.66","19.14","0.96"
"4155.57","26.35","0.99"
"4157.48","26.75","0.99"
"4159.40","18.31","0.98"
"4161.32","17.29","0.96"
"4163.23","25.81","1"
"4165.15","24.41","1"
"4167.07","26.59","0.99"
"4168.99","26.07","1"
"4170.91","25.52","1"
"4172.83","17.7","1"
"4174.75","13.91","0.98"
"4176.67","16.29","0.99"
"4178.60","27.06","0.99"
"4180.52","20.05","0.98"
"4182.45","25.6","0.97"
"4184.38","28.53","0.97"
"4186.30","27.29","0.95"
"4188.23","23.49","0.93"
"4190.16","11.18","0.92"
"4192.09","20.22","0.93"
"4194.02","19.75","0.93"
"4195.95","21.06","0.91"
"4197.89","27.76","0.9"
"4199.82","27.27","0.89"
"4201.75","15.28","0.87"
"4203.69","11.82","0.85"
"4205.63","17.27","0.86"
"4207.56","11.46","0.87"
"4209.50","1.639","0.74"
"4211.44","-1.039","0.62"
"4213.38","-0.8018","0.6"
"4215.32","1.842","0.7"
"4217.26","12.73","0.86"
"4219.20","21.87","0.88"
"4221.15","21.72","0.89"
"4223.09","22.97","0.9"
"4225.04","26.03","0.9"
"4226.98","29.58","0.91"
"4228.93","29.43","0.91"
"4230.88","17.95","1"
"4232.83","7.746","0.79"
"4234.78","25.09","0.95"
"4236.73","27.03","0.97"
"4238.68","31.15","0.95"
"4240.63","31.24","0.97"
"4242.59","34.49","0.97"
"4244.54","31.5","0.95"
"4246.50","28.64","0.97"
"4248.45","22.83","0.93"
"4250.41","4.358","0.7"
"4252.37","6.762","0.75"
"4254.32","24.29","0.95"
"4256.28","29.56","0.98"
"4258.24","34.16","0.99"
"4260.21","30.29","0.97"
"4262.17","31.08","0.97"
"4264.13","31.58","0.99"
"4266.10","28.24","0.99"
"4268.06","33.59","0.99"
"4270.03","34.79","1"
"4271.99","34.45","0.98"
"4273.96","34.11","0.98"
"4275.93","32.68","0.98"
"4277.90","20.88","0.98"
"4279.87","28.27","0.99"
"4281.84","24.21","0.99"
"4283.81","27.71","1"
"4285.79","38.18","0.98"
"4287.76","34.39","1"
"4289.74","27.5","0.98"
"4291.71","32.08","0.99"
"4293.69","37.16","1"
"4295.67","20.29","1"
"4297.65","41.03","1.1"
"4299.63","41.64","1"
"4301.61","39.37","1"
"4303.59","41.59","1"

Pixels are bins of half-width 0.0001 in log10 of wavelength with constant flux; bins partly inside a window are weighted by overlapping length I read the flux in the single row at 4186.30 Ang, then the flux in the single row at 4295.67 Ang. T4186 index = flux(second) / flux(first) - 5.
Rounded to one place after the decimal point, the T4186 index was -4.3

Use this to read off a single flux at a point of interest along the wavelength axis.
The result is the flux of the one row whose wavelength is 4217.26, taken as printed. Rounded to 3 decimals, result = 12.730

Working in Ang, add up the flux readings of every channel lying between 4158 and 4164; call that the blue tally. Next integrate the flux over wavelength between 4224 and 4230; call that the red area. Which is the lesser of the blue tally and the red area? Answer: 61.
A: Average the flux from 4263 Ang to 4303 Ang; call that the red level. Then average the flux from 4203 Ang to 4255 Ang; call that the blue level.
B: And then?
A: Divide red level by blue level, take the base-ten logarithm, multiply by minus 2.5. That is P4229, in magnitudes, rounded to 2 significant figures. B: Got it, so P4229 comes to -0.60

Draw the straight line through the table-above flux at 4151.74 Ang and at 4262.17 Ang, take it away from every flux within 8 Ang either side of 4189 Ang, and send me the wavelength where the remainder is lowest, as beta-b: 4190.16 Ang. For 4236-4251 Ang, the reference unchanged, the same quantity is 4250.41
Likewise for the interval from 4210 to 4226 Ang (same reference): 4213.38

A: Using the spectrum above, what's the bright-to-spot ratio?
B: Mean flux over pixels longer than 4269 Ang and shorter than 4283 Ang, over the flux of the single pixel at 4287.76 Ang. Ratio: 0.9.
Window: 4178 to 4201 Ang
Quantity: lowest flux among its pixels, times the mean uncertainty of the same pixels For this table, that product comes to 10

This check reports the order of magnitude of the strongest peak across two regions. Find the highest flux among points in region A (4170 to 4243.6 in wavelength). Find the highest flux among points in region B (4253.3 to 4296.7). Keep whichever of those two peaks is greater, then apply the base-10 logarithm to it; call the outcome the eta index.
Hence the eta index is 1.58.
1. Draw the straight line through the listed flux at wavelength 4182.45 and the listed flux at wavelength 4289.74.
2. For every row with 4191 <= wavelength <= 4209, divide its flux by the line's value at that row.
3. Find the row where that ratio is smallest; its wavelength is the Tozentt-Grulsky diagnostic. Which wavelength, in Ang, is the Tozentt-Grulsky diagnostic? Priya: 4207.56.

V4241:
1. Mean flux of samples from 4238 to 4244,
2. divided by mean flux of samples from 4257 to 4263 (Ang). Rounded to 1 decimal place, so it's 1.0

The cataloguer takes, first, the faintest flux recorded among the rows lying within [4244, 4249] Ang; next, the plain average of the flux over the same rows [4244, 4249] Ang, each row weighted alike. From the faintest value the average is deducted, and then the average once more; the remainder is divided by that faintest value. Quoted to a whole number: -1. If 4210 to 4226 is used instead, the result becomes 26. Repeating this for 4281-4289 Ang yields -2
